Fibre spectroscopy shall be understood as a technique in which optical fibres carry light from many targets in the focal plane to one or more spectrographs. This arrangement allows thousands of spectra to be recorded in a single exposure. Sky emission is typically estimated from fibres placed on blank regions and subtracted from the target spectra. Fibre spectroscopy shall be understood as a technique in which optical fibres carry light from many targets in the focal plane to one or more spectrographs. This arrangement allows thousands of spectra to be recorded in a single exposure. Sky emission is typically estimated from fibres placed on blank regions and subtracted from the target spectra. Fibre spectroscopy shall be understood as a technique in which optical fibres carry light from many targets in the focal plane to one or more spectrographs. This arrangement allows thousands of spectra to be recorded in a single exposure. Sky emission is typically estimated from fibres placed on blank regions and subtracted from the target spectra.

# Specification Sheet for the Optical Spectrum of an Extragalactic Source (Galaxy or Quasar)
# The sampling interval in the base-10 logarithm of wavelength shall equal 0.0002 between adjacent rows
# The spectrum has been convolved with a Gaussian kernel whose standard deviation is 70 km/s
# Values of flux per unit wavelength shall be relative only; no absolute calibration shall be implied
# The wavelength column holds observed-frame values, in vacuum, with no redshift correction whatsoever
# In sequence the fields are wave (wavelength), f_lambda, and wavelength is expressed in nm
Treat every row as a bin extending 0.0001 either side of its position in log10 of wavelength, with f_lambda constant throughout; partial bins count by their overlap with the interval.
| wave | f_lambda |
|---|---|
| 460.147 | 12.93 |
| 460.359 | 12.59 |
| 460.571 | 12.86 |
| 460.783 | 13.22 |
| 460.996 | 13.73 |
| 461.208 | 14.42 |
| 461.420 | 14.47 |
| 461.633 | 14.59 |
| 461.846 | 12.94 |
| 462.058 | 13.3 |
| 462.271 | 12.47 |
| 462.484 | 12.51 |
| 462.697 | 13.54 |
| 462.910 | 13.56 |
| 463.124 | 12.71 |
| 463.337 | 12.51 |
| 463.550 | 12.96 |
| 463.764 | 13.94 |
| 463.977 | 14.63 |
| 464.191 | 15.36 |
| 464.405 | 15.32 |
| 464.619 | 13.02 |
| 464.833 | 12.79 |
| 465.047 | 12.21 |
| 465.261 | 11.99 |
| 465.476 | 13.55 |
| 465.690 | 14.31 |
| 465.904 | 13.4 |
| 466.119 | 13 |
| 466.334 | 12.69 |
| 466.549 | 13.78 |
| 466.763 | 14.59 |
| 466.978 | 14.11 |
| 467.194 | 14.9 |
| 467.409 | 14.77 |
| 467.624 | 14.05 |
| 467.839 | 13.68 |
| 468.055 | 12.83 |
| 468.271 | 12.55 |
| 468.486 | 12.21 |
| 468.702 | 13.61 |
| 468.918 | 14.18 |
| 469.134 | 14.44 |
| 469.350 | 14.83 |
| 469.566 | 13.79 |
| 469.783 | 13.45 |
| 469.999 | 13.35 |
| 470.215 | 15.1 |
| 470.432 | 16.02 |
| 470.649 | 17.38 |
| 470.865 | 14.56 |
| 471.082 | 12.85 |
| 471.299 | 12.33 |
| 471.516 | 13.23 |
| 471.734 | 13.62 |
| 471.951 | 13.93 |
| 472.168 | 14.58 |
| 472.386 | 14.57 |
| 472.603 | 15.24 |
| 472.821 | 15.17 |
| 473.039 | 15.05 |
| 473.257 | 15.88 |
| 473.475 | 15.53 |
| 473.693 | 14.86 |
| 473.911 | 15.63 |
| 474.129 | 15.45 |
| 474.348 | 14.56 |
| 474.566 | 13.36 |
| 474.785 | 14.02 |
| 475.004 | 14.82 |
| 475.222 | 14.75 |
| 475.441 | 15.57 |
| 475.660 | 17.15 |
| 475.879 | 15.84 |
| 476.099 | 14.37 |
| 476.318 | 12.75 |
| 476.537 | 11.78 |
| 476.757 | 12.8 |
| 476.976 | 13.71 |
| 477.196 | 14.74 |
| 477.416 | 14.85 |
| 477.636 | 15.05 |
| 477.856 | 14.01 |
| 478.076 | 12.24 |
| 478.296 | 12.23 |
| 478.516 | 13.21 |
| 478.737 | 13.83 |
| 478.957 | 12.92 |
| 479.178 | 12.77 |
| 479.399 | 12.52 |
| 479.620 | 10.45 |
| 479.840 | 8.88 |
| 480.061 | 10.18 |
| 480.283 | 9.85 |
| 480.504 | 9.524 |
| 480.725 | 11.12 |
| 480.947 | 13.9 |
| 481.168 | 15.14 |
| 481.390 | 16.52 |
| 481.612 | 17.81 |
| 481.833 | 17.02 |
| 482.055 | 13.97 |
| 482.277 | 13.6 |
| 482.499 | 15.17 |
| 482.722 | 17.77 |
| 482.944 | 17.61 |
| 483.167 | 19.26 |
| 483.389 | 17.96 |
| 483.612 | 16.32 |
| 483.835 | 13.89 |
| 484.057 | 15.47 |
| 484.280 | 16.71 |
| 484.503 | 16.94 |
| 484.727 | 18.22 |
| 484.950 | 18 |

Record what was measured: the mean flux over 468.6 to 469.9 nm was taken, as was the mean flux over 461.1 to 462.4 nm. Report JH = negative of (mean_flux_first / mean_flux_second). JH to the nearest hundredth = -1.03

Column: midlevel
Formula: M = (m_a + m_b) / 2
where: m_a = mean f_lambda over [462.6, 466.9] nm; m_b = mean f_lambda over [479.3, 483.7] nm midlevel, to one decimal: 13.9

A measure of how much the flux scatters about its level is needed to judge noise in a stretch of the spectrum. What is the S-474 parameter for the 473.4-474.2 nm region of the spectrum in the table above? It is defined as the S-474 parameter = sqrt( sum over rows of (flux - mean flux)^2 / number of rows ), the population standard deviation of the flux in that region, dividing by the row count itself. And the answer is 0.30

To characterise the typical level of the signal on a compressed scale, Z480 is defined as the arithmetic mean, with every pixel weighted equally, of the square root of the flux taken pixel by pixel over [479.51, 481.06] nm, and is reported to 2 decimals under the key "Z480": 3.24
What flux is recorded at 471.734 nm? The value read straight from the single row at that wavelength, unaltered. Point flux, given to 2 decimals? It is 13.62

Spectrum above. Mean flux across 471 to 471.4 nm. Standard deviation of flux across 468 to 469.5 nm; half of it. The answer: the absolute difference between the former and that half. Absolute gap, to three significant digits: 12.1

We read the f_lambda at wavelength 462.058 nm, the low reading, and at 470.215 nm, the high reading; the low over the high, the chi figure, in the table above 0.88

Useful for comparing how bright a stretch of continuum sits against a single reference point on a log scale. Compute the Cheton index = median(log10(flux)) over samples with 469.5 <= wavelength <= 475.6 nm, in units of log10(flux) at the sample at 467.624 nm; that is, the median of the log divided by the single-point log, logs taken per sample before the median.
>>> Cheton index 1.02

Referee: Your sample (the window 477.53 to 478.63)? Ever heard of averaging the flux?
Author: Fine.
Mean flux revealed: 13.3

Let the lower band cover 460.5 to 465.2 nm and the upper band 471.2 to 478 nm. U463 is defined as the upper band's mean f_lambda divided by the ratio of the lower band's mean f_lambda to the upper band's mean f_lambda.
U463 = 16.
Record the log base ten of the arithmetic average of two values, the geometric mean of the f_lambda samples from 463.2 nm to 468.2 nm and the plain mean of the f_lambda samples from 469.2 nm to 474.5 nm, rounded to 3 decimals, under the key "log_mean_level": 1.150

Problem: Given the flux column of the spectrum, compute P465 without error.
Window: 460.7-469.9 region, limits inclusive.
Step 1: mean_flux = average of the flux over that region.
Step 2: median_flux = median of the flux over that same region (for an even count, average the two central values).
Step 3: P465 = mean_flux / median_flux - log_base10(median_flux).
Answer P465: -0.13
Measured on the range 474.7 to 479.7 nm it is -0.15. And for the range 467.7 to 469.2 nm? -0.15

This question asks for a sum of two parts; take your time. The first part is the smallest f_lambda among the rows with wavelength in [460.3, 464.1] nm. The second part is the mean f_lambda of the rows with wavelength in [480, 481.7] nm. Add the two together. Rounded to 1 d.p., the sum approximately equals 25.5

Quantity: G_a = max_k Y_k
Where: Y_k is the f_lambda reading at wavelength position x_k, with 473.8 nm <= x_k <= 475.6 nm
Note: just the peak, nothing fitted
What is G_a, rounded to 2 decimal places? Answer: 15.63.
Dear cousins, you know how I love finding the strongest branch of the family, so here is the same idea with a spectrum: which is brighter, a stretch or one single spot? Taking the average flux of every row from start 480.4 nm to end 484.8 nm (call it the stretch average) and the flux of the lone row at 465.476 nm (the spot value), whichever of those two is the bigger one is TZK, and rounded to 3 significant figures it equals 15.7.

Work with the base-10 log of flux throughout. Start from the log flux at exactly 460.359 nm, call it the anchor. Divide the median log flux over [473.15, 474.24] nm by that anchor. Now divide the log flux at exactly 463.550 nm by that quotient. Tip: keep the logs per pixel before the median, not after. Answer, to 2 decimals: 1.03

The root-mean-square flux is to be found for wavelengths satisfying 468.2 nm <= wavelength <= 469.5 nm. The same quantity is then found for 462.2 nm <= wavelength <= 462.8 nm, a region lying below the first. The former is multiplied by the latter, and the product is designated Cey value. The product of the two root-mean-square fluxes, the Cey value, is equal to 176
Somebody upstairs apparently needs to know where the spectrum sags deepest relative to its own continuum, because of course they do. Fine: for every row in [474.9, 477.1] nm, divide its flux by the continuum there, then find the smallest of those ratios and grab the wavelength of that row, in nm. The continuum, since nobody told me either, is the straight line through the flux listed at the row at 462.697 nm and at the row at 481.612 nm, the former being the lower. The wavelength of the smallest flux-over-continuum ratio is 476.537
